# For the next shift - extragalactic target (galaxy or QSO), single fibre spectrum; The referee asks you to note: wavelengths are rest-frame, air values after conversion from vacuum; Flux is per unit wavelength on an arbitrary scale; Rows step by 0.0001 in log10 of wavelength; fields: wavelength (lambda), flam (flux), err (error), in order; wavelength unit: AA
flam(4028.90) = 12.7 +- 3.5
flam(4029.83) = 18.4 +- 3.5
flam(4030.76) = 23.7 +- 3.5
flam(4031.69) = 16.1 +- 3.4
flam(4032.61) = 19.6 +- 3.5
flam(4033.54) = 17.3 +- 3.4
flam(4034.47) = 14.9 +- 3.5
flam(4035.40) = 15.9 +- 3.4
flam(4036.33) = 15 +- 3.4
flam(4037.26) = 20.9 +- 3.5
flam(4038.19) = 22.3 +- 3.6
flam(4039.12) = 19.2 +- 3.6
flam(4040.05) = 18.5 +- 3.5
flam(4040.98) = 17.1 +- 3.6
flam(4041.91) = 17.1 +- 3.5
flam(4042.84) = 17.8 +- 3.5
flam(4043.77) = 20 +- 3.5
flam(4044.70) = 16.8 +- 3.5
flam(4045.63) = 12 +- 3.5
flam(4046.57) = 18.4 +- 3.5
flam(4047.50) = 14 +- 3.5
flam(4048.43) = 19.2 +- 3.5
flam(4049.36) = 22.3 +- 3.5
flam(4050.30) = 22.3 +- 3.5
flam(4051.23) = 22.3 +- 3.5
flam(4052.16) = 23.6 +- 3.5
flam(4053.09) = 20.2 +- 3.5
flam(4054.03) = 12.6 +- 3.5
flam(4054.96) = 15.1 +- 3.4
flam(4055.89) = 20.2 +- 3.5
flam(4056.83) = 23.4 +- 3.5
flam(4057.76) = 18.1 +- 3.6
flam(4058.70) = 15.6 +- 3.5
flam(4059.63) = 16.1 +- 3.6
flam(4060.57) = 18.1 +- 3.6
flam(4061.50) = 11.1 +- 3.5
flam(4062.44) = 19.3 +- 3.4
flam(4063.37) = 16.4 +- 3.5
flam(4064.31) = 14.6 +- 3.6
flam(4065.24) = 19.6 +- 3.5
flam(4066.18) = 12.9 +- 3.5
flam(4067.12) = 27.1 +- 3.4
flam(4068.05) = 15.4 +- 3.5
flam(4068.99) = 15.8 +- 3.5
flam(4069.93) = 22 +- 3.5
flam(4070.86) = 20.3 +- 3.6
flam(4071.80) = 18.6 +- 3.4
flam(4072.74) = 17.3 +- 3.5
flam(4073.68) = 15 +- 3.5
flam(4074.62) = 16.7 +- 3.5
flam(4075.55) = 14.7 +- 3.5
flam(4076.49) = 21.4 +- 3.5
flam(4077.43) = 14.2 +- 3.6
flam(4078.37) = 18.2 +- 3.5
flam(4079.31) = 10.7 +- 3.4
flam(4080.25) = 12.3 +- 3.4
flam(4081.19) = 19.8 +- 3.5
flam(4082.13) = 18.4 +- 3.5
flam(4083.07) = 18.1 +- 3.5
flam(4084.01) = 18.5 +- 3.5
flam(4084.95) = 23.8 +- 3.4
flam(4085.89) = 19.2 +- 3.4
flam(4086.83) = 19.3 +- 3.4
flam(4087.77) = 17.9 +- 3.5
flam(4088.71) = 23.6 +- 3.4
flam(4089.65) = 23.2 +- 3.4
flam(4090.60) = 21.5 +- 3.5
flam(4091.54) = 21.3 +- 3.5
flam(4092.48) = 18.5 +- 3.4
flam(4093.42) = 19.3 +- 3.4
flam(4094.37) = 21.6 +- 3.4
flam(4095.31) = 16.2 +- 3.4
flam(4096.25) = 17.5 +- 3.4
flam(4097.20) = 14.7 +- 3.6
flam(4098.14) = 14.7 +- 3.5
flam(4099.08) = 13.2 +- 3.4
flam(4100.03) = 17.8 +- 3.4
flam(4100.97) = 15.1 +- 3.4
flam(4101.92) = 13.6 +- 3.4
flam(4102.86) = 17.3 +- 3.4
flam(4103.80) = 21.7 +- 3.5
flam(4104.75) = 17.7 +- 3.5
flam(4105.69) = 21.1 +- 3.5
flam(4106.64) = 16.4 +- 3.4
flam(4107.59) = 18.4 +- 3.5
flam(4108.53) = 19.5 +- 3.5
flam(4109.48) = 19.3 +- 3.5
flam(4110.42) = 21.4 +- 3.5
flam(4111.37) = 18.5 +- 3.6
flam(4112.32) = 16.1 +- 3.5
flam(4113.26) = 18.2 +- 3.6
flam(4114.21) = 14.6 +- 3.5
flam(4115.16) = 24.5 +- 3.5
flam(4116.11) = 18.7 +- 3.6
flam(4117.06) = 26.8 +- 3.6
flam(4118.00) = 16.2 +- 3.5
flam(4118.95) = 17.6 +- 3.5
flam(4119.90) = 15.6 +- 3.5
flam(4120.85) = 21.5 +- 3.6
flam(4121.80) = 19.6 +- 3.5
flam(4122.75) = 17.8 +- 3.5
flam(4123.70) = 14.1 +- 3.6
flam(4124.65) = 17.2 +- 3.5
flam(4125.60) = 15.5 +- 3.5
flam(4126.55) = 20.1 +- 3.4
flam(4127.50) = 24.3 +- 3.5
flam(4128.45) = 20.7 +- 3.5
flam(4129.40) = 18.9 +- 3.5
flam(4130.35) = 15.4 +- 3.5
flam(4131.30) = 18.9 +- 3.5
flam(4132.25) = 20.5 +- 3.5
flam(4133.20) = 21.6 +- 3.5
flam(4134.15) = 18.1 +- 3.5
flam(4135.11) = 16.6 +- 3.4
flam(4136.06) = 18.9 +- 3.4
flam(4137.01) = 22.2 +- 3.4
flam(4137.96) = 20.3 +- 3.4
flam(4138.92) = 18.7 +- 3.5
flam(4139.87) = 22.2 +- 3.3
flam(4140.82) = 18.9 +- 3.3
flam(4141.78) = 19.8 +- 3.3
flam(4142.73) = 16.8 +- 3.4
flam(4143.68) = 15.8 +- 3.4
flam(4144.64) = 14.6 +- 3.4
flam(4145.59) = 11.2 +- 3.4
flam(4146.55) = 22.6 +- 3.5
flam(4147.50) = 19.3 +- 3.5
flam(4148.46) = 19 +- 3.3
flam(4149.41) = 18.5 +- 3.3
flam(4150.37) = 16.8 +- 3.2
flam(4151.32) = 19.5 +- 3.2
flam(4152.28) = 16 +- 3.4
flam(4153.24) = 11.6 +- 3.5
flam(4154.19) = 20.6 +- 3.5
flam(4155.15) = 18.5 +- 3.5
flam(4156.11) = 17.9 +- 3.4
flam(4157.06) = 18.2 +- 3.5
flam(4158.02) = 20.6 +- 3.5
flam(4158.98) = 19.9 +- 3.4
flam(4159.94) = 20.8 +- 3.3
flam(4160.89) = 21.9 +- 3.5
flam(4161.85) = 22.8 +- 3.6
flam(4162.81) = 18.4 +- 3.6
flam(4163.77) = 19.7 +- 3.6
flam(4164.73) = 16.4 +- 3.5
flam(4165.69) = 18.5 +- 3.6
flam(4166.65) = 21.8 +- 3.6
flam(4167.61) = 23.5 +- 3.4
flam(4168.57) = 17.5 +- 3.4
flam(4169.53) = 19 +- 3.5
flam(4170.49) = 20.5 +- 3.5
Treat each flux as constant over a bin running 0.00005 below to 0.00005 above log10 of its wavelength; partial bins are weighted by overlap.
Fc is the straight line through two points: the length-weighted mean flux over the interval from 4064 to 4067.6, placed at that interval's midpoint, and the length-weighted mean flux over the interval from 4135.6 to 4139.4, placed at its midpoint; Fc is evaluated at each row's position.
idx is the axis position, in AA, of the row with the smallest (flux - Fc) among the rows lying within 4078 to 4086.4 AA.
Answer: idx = 4079.31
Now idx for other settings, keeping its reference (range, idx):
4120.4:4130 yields 4123.70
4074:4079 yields 4077.43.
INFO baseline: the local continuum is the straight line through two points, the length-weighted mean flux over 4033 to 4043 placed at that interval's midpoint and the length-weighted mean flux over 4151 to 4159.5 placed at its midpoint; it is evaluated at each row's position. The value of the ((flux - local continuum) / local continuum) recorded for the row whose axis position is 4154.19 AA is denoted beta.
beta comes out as 0.141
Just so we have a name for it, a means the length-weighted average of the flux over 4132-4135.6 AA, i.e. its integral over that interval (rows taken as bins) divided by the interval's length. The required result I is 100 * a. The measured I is 1910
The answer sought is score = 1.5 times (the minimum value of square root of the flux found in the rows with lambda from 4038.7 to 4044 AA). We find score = 6.20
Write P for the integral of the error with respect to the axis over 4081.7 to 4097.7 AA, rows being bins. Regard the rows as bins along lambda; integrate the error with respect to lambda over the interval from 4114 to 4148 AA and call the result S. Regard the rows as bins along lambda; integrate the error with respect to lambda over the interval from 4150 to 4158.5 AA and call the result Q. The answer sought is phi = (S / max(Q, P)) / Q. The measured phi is 0.074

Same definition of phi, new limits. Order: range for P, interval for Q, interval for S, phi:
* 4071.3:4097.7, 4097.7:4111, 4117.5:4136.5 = 0.016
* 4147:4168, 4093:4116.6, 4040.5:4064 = 0.012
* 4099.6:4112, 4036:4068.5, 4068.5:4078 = 0.003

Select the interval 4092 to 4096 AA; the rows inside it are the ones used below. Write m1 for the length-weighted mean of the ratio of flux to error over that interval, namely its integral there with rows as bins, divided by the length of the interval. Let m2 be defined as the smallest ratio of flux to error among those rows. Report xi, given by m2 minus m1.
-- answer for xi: -0.8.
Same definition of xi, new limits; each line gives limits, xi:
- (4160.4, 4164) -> -0.7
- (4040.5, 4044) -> -0.3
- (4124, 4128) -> -1.1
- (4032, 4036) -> -0.6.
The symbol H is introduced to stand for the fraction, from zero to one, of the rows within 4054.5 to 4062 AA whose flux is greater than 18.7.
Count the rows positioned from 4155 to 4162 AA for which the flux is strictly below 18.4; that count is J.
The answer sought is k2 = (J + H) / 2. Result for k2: 1.1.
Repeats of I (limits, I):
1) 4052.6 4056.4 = 1712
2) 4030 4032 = 1993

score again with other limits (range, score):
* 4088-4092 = 6.92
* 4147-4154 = 5.11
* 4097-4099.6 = 5.45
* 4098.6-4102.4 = 5.45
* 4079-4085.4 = 4.91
